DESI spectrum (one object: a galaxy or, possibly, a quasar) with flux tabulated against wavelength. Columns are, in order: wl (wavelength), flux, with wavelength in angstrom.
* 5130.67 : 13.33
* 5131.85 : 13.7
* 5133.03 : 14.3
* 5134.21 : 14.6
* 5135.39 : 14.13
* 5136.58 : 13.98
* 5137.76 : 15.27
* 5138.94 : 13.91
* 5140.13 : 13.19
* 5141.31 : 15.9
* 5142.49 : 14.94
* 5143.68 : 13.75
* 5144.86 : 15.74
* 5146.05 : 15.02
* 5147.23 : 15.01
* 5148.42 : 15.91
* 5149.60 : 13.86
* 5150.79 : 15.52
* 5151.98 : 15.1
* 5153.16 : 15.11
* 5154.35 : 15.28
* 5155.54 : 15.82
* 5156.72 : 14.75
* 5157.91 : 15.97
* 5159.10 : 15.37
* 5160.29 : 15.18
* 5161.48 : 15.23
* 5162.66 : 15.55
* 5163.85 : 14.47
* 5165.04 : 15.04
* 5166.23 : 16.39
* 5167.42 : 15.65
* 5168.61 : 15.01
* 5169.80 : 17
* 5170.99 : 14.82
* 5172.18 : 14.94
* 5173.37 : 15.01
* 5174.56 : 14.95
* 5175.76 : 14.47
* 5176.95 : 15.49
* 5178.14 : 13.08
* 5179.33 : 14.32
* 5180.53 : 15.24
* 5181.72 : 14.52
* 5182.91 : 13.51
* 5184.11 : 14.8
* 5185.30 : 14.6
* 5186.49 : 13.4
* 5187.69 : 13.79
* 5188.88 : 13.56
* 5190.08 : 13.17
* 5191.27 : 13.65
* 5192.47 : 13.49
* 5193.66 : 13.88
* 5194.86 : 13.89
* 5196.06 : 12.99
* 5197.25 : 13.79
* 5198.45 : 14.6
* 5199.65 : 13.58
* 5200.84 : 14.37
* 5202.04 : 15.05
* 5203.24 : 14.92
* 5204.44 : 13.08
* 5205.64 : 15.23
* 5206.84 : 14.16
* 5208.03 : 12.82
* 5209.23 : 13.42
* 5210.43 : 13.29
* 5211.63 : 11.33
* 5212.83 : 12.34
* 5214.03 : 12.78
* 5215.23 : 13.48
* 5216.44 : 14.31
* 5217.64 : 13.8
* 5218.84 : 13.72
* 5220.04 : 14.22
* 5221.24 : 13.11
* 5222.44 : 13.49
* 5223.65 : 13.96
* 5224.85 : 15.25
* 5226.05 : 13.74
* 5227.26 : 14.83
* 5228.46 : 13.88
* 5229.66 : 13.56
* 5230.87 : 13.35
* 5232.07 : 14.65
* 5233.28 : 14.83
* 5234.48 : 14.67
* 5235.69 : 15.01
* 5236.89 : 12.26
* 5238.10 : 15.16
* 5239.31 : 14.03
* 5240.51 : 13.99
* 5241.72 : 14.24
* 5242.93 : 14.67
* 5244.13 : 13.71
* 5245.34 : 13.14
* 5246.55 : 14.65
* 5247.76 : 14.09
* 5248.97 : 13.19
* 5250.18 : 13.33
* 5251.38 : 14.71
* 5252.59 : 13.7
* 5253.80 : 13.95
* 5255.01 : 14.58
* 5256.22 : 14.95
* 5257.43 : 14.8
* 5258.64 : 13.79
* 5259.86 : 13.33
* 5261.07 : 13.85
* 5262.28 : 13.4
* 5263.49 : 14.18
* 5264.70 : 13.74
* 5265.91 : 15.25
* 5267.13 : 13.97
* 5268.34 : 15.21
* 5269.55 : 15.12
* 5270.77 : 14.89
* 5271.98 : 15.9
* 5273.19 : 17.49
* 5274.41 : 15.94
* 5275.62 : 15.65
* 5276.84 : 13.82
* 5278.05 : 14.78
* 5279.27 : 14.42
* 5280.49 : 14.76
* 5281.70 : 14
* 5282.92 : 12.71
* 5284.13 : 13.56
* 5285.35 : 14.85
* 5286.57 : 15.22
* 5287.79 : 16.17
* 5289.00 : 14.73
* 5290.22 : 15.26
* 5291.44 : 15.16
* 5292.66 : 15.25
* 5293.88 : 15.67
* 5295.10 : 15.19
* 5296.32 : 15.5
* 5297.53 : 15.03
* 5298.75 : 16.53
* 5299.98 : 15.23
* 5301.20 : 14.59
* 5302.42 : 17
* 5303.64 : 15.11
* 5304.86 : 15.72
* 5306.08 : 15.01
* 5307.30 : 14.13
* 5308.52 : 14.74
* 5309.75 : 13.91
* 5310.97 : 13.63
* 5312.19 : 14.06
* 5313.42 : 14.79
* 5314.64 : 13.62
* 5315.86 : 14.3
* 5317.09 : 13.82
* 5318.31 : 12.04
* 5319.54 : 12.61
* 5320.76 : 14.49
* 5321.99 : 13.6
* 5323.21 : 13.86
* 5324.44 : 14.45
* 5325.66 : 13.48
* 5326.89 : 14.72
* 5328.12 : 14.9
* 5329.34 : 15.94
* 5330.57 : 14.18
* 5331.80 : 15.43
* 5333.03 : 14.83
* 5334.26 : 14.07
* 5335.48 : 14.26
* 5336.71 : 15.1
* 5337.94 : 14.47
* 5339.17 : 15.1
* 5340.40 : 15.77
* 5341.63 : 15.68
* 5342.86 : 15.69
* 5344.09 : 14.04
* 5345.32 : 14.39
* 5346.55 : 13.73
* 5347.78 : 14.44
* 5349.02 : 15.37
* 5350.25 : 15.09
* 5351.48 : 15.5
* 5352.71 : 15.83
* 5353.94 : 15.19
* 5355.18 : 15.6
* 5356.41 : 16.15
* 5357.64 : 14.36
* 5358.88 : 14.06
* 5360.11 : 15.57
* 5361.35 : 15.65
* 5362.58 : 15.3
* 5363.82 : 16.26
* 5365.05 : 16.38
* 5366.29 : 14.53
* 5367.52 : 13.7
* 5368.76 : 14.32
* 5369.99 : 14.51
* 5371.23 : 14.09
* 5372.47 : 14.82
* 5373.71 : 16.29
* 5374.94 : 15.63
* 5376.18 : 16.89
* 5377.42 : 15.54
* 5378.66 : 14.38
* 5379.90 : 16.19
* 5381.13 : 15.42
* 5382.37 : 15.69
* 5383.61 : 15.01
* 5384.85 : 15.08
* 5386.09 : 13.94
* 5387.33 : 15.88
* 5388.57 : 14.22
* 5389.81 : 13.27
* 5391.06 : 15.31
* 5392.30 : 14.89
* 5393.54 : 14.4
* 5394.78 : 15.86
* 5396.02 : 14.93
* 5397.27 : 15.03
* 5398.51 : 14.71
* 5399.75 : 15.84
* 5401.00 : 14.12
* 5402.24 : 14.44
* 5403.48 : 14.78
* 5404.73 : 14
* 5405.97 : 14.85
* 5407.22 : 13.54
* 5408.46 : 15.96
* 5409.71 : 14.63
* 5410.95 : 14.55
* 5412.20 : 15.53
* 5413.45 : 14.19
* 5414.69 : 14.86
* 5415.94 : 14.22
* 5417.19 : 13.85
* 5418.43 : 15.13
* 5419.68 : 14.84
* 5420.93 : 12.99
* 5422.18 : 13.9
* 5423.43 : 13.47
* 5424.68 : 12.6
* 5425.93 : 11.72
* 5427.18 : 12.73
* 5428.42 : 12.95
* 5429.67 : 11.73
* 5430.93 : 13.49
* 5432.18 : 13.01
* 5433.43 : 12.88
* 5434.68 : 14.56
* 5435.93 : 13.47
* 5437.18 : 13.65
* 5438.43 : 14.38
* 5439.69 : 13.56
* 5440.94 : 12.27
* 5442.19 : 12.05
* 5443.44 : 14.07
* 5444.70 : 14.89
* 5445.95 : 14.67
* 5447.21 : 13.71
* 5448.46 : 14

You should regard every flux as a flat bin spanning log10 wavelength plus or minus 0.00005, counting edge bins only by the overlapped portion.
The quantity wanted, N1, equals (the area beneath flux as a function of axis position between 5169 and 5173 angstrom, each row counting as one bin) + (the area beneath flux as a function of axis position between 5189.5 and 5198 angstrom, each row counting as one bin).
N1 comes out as 178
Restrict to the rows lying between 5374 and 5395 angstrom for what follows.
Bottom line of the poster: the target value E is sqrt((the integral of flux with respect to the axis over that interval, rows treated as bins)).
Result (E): 17.8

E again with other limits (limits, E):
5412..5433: 16.9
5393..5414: 17.6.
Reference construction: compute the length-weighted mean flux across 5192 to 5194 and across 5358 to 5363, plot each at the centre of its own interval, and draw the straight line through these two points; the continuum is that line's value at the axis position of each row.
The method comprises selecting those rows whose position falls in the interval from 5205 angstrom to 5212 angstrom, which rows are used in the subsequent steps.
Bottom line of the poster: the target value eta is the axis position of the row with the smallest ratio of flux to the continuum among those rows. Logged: 5211.63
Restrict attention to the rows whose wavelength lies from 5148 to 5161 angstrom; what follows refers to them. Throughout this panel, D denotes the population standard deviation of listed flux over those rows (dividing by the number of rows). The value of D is 0.6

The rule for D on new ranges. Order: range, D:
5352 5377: 0.9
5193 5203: 0.6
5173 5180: 0.8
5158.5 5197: 1.0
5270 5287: 1.1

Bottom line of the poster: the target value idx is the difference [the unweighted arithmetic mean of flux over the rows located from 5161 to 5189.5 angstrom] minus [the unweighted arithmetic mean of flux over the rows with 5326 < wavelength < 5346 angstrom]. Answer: -0.1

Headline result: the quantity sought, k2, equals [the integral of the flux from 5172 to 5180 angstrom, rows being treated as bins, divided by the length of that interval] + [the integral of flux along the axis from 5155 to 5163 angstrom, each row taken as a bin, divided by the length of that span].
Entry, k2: 30.0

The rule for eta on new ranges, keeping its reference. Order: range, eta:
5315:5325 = 5318.31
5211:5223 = 5211.63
